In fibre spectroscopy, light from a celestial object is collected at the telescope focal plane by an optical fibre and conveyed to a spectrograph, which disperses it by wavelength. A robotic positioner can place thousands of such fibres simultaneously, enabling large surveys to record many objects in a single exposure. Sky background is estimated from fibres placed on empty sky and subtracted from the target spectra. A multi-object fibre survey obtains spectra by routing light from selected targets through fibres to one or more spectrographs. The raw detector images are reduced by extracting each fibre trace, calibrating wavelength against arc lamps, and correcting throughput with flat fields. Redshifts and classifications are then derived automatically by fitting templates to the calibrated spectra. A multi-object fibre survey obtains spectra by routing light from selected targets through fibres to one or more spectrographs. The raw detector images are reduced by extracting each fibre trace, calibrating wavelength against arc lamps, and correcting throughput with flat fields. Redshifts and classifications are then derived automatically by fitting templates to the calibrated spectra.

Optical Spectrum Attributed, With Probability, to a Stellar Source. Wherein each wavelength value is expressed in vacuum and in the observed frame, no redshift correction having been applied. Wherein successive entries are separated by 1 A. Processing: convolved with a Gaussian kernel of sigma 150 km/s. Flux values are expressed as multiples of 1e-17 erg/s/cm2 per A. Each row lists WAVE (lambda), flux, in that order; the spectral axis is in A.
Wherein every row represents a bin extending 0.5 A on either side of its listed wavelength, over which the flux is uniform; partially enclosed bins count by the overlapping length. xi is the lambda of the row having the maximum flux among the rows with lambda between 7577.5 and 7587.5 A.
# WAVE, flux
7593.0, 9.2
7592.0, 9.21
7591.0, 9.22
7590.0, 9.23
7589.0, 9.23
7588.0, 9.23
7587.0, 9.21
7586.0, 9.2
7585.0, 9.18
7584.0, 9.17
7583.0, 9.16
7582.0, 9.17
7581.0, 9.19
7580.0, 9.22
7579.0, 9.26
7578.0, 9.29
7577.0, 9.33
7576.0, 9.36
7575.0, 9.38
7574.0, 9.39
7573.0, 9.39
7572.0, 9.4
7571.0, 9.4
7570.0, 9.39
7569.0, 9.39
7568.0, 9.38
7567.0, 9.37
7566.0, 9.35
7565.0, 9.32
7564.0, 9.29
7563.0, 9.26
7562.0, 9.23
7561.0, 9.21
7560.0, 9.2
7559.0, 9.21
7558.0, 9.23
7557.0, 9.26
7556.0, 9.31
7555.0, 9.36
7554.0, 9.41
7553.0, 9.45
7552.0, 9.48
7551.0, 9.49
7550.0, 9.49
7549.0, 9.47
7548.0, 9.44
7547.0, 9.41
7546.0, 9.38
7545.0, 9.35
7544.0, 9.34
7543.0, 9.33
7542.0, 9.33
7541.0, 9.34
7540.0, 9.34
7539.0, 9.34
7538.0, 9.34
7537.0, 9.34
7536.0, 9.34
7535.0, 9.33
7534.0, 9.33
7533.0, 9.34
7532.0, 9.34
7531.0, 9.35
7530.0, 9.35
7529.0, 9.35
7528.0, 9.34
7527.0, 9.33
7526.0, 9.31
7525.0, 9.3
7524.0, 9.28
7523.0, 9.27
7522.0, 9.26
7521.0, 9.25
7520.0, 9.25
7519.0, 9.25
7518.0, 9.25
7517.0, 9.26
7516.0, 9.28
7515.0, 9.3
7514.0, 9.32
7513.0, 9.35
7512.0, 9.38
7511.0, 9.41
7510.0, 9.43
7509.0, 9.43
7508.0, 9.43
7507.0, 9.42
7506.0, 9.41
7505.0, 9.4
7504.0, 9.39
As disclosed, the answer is 7578.0 A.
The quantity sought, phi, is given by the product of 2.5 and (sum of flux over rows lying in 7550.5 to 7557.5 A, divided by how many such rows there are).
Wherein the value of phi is 23.5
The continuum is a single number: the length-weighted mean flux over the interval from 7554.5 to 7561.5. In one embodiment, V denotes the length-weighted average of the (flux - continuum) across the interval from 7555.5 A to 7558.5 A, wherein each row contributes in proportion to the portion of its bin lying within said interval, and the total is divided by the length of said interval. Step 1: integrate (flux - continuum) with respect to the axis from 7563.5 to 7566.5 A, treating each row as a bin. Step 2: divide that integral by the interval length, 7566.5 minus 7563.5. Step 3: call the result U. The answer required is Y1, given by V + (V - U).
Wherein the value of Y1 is -0.04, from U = 0.066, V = 0.012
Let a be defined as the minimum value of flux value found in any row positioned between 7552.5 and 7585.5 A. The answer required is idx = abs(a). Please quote 9.16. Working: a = 9.16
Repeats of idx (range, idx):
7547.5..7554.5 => 9.41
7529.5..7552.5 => 9.33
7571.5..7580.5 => 9.22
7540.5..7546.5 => 9.33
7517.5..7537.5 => 9.25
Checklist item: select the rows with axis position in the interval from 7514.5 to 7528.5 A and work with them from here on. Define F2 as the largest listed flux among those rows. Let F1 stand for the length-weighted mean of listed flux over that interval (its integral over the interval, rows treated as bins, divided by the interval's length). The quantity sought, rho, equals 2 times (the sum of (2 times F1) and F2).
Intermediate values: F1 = 9.28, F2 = 9.34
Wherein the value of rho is 55.80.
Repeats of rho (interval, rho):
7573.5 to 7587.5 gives 55.78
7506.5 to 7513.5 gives 56.49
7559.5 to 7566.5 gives 55.76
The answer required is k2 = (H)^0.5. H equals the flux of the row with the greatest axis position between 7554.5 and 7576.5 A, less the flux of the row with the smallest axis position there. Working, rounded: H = 0.00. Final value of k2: 0.00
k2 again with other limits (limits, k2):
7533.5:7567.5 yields 0.20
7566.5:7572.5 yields 0.17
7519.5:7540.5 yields 0.30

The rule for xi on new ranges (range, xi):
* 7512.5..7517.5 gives 7513.0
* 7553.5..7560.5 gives 7554.0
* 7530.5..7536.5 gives 7531.0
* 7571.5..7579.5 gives 7572.0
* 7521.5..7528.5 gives 7528.0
